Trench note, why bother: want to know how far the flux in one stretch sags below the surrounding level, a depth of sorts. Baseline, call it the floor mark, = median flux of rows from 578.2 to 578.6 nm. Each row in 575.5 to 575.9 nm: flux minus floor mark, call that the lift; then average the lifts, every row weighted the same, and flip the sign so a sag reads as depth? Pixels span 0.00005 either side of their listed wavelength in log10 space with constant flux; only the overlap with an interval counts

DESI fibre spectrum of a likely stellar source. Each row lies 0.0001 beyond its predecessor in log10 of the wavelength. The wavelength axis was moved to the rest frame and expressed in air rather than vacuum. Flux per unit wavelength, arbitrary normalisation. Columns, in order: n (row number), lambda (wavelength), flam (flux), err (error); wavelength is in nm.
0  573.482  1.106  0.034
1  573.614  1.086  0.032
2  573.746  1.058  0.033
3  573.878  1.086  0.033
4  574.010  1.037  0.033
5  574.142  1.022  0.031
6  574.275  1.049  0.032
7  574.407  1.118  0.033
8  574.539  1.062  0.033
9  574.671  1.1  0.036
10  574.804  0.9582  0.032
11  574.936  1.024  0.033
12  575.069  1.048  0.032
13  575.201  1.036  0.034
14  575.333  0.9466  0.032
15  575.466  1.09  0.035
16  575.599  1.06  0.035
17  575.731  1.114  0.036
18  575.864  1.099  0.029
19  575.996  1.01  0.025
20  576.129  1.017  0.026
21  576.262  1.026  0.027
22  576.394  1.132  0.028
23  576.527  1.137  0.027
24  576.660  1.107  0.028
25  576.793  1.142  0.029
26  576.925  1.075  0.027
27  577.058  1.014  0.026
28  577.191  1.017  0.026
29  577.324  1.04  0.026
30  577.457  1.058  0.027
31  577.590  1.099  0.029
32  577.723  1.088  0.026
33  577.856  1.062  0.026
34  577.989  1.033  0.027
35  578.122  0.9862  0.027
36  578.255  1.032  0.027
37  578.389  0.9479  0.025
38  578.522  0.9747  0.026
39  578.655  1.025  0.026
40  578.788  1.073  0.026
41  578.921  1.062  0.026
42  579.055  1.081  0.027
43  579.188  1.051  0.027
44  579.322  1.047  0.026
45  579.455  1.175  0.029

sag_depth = -0.116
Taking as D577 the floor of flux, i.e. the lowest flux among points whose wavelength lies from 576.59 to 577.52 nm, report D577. 1.014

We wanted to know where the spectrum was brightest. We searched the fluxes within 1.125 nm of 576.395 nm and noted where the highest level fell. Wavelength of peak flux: 576.793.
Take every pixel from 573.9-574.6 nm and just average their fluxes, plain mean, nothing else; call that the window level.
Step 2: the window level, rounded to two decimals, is 1.06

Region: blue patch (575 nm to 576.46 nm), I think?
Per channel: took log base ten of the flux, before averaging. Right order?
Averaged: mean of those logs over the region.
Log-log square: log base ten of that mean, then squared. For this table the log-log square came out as 2.8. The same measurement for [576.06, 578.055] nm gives 2.4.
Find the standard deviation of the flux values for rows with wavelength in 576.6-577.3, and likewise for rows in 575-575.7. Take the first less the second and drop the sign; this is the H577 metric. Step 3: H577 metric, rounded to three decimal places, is 0.002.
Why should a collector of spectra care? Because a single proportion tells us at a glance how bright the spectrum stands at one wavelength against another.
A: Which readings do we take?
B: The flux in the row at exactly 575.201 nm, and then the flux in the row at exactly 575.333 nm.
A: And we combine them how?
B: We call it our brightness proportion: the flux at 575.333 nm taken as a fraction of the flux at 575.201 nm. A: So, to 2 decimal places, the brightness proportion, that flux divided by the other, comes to 0.91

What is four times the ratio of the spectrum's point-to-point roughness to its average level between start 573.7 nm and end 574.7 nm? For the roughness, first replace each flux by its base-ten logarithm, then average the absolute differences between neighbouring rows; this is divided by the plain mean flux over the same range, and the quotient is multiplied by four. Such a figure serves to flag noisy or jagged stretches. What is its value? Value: 0.061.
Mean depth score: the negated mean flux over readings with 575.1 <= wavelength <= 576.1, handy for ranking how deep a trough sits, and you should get -1.05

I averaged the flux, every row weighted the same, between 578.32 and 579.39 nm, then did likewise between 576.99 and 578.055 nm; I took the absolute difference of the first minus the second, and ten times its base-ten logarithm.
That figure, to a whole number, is -17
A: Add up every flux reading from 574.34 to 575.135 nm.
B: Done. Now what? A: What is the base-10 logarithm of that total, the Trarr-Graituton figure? 0.80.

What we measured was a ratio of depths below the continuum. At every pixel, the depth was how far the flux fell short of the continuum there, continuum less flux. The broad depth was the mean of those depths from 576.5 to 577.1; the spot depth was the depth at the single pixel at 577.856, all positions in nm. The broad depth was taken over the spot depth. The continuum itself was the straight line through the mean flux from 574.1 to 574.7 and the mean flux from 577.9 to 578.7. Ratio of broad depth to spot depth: 1.3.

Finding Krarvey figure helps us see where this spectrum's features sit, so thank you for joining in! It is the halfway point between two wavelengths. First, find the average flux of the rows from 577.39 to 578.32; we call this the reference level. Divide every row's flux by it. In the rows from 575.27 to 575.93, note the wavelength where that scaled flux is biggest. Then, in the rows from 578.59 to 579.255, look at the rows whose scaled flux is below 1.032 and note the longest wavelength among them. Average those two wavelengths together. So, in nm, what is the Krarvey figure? 577.46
